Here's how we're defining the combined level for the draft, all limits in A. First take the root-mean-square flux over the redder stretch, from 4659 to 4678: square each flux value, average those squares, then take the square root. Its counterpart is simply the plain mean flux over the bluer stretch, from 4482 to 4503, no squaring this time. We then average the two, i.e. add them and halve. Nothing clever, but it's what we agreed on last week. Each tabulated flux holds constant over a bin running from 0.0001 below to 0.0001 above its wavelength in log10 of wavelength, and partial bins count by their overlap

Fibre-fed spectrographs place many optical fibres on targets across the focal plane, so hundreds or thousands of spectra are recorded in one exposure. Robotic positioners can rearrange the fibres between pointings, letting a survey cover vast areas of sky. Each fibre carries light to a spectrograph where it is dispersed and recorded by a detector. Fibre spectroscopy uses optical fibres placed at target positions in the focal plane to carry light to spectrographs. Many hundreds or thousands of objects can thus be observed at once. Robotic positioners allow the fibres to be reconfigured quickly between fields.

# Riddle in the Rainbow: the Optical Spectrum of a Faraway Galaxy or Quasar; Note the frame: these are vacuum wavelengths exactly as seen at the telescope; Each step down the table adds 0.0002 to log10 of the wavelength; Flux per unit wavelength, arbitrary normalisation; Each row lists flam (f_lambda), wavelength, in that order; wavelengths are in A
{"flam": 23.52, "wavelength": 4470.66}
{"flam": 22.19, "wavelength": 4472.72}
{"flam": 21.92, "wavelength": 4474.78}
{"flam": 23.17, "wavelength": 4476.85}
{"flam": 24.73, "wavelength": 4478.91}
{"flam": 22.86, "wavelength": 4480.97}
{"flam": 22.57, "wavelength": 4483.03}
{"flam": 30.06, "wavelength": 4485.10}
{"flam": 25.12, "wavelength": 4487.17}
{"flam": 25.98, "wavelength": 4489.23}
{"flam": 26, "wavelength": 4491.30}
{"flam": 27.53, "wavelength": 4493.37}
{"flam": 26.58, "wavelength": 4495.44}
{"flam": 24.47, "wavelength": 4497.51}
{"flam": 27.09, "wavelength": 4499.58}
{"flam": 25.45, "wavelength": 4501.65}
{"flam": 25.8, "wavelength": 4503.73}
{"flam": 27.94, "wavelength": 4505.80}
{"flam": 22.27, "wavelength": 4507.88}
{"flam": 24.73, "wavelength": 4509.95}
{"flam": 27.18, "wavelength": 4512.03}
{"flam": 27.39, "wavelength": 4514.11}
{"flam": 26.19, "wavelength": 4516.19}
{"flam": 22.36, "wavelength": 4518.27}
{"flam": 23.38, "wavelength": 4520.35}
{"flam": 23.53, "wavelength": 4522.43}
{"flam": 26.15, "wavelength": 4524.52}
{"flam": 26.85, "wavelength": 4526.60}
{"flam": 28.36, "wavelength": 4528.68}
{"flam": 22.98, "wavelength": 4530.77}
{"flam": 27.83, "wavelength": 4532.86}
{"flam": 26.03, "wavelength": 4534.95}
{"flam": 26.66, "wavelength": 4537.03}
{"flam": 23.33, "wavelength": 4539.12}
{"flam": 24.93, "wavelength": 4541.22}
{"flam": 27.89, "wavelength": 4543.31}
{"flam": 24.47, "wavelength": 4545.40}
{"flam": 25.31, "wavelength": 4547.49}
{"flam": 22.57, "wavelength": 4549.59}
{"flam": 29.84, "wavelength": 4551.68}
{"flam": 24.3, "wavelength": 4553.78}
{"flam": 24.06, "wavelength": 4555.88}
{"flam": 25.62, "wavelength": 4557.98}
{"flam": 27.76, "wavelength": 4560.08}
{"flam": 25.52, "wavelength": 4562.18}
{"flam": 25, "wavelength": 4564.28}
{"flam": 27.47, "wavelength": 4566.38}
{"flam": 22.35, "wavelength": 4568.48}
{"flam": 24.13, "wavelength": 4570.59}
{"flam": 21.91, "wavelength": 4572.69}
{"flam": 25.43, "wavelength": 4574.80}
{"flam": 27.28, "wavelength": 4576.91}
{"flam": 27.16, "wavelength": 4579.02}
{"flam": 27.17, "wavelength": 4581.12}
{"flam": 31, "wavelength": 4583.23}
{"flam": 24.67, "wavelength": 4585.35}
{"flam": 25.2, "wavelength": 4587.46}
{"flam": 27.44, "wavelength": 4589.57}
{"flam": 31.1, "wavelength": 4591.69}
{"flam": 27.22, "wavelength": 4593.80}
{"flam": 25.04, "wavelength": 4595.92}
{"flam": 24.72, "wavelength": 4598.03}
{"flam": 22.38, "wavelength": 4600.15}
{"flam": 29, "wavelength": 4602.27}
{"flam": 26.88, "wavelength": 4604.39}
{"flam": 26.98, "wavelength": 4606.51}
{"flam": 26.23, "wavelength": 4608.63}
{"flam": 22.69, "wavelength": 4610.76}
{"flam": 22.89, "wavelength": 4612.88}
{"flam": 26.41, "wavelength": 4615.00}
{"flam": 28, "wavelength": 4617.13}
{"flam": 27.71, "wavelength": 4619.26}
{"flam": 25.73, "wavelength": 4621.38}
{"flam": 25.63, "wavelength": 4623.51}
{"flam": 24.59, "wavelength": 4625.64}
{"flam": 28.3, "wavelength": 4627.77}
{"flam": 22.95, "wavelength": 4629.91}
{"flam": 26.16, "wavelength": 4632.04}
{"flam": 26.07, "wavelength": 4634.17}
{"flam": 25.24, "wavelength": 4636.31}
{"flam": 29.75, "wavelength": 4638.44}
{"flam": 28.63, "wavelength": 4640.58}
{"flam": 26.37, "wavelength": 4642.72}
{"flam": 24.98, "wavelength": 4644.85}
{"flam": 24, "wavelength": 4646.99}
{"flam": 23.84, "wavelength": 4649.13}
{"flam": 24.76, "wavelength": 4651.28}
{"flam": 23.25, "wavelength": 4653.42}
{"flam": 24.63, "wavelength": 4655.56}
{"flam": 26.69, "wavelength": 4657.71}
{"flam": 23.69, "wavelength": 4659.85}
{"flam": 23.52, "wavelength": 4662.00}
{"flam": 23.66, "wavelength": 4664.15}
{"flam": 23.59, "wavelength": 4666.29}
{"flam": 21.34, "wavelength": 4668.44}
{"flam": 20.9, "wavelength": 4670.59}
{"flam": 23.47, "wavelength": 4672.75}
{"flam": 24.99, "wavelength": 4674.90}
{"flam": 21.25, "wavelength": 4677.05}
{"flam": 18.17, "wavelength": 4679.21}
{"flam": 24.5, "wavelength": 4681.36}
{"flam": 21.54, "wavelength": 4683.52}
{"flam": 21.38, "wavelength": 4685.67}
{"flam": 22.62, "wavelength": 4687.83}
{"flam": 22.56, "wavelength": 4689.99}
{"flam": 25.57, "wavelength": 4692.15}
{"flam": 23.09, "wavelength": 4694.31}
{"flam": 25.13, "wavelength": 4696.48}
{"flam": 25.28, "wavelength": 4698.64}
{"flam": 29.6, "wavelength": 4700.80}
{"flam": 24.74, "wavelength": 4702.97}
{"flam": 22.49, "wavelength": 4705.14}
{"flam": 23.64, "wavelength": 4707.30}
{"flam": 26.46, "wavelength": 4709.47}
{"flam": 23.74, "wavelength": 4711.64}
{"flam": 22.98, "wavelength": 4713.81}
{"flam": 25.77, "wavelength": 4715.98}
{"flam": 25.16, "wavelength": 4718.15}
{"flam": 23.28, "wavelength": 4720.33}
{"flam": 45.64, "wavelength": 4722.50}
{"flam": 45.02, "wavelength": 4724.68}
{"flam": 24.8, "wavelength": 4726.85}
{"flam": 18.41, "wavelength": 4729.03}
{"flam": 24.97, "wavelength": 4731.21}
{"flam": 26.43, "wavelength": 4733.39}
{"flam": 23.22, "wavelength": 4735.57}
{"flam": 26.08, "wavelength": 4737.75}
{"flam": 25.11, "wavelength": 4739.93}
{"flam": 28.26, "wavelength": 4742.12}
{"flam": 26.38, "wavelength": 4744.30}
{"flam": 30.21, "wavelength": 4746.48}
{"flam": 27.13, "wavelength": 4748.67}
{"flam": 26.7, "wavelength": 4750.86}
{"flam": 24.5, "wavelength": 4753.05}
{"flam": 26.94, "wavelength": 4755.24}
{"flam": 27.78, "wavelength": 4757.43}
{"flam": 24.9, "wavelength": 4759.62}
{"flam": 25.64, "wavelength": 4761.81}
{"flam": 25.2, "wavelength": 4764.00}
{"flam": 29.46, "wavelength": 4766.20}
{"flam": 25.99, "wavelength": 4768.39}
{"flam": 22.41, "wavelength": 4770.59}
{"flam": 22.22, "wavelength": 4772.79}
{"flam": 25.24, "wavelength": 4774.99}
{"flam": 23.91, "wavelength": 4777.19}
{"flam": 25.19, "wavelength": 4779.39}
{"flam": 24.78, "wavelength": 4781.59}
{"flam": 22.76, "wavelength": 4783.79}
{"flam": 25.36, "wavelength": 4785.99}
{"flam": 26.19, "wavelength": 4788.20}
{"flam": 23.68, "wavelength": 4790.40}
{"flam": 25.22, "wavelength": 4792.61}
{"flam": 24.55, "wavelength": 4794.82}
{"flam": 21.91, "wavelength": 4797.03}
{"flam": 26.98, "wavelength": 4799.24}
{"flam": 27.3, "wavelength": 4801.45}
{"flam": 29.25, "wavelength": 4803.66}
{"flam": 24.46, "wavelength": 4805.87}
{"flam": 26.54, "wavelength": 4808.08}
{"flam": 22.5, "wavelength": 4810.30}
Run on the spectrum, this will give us 24.5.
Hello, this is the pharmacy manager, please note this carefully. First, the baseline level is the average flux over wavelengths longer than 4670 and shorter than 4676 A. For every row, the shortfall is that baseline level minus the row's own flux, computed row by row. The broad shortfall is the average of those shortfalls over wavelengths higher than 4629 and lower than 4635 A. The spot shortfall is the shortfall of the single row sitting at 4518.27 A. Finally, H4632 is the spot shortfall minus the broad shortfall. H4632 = 2.7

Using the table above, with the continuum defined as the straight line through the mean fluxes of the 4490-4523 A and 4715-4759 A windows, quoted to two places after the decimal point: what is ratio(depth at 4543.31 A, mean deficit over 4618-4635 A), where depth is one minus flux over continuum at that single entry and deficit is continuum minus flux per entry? -0.12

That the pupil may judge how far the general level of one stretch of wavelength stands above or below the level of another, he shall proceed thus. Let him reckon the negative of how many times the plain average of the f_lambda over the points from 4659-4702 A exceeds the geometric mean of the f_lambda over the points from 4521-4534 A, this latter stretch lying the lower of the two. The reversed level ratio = -0.90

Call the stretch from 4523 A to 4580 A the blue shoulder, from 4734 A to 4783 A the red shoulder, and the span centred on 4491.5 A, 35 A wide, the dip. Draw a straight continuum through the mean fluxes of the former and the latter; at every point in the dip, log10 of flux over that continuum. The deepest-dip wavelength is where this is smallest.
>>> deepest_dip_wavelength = 4474.78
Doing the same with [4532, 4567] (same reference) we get 4549.59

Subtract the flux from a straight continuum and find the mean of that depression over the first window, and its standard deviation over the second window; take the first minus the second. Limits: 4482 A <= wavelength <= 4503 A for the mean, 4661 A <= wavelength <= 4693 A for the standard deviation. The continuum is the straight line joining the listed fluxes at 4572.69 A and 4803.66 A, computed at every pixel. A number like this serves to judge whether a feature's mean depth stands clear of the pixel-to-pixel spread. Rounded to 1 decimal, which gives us -8.6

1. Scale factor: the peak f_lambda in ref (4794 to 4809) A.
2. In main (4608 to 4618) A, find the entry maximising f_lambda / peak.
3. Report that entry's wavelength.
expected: 4617.13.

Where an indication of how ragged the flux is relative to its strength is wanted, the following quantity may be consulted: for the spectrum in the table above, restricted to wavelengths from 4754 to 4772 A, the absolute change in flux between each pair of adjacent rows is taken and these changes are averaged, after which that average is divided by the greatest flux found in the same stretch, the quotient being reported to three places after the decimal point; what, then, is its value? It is 0.079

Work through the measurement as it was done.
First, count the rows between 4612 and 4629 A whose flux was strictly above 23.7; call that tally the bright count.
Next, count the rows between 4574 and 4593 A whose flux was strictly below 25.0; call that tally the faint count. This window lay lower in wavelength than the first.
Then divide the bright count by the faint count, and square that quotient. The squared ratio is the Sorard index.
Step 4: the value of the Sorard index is 49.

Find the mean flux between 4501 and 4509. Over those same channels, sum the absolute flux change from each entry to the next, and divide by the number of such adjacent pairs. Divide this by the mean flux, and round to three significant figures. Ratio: 0.107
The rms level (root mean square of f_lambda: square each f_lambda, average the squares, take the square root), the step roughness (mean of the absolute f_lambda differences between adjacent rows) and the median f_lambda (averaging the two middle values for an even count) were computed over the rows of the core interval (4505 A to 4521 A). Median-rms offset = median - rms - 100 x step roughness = -240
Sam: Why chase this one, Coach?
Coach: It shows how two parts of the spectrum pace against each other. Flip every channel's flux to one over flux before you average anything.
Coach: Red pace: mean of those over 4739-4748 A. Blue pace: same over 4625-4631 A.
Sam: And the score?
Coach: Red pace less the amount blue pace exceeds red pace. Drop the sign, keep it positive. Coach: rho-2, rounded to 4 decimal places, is 0.0333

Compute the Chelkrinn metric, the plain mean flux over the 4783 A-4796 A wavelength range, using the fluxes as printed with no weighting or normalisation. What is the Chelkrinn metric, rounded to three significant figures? 24.6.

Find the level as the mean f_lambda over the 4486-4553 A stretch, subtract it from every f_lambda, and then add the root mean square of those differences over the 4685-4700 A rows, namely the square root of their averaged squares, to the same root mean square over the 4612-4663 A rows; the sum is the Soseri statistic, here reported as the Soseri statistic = 4.41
